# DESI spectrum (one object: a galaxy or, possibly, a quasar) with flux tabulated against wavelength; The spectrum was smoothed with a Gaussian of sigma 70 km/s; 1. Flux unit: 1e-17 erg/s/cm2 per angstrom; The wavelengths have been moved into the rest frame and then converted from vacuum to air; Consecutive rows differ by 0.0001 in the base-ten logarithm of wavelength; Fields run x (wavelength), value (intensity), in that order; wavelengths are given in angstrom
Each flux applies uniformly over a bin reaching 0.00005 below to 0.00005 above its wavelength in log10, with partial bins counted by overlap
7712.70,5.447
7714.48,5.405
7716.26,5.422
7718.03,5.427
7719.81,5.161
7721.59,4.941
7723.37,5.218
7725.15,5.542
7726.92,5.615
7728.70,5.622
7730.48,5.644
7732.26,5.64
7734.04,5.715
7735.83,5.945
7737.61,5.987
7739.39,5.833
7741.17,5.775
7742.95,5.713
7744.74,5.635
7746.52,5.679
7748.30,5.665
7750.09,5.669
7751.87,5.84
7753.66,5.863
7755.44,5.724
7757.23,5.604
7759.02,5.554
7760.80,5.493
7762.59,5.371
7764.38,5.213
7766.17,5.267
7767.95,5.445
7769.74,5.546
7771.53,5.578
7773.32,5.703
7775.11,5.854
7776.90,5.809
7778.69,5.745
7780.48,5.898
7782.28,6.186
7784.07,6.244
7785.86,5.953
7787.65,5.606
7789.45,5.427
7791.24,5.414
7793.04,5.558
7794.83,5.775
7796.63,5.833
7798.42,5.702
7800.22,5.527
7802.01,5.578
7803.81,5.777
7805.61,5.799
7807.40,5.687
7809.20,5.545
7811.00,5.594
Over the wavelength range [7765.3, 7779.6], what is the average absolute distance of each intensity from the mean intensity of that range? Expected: 0.159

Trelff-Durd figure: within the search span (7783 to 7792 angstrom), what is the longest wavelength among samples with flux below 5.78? 7791.24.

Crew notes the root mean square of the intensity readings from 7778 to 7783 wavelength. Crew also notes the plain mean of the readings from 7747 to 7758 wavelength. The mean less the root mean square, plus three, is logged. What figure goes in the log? 2.78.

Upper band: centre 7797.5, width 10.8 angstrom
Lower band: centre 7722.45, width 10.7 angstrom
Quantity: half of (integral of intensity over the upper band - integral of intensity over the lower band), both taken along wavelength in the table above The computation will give 2.1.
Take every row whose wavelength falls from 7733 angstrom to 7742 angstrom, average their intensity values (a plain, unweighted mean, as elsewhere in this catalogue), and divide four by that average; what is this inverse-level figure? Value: 0.684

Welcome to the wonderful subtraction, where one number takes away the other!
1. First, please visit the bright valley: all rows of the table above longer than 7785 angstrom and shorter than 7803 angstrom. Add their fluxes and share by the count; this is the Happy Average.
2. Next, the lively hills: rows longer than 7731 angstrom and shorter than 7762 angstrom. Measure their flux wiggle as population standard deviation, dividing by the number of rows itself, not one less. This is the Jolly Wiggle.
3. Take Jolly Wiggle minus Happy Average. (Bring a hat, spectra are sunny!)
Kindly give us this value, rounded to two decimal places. -5.51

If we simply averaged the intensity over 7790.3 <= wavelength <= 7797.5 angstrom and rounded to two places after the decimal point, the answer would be 5.64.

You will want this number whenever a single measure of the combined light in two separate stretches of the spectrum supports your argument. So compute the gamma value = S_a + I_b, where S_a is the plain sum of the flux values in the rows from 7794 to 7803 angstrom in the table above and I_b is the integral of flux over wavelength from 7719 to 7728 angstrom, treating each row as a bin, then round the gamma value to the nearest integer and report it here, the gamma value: 76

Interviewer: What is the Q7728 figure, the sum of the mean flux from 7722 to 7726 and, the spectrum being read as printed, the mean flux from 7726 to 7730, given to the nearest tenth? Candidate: 11.0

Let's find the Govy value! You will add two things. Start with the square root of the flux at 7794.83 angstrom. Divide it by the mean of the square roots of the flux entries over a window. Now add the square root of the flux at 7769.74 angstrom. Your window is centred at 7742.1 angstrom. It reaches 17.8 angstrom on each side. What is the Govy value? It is 3.360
